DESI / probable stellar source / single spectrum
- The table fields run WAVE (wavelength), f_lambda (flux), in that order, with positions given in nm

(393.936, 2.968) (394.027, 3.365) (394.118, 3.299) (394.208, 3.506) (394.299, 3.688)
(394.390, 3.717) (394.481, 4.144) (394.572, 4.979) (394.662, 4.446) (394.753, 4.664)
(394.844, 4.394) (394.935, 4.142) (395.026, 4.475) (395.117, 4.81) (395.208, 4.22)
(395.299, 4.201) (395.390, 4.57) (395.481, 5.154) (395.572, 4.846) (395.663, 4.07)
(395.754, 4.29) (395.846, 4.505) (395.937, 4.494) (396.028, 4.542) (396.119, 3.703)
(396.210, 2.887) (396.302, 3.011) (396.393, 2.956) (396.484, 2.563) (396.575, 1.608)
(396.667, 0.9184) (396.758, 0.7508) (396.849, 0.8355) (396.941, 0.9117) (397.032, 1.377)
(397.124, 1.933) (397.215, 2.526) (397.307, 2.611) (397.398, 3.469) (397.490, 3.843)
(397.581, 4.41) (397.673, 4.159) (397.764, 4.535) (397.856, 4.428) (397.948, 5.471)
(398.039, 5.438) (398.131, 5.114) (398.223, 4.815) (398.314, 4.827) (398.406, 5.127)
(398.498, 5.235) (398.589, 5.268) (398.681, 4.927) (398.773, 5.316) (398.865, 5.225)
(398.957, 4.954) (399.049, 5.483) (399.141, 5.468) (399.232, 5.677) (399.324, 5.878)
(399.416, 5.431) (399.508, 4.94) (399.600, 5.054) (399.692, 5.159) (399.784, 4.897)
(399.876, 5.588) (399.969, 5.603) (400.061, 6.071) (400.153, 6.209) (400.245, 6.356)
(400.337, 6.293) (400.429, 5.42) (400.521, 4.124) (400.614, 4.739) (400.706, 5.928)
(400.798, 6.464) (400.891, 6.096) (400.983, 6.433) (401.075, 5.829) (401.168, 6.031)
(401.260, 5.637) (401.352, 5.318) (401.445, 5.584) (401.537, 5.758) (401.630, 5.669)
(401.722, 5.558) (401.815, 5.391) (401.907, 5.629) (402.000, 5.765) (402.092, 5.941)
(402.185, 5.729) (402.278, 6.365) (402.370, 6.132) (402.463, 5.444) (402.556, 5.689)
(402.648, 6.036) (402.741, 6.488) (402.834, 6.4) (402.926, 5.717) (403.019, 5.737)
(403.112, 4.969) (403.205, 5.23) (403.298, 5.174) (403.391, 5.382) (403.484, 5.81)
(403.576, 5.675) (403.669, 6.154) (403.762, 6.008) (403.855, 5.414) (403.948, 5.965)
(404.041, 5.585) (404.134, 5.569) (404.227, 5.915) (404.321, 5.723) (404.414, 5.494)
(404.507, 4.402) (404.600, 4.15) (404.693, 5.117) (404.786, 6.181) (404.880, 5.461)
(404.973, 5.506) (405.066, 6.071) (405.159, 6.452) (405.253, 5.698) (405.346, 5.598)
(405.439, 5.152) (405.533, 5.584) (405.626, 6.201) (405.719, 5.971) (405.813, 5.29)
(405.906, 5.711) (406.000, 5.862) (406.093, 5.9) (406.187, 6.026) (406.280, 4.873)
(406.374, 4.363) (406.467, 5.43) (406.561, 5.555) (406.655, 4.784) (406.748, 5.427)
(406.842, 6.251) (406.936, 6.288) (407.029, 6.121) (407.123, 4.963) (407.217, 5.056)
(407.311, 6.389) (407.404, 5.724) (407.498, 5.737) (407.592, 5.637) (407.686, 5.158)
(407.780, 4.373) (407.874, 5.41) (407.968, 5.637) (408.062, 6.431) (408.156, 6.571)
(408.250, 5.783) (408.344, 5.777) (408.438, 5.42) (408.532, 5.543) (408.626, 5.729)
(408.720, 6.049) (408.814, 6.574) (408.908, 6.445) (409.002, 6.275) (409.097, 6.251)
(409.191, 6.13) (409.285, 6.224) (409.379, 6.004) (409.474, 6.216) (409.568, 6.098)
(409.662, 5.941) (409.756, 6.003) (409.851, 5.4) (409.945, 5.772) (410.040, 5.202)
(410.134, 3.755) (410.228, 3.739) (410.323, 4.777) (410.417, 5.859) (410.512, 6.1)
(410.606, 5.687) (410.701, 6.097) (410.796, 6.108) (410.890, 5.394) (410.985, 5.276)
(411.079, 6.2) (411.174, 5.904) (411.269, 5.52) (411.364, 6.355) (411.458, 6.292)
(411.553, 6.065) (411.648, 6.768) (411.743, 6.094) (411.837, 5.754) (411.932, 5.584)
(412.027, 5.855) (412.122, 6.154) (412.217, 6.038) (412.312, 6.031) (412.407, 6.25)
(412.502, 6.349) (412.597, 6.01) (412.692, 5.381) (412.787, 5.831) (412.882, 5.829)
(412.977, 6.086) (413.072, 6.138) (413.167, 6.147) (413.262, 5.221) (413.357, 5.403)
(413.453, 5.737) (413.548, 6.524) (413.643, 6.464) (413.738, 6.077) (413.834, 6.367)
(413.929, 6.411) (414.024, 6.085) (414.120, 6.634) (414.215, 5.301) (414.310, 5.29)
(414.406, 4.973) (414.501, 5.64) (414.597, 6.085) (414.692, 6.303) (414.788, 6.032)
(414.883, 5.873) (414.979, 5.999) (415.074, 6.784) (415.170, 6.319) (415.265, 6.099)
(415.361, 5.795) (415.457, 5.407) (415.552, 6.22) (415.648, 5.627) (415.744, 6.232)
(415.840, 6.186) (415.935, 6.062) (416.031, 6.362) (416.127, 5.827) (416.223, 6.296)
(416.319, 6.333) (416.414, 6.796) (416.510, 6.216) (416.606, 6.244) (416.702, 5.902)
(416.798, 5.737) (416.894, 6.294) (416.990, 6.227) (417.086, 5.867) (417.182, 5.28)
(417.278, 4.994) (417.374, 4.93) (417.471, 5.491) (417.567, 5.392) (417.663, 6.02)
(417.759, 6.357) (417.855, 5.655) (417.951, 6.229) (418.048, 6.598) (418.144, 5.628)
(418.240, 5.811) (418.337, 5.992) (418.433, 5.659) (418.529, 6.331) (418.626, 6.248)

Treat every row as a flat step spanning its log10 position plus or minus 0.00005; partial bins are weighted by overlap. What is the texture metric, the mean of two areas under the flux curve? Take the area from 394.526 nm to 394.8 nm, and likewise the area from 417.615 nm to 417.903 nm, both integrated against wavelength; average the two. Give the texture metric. 1.51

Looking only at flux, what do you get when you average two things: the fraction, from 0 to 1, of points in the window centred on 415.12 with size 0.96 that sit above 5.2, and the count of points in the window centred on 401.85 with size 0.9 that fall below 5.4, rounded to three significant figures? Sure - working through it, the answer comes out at 1.00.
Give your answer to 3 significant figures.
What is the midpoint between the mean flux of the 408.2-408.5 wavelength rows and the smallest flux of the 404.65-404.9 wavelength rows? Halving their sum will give 5.39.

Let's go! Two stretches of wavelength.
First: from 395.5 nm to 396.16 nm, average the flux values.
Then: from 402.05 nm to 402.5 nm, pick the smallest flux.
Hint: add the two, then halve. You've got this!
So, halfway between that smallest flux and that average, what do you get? 4.9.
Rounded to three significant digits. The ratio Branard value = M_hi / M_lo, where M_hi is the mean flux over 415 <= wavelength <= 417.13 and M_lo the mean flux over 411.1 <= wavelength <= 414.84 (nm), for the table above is 1.03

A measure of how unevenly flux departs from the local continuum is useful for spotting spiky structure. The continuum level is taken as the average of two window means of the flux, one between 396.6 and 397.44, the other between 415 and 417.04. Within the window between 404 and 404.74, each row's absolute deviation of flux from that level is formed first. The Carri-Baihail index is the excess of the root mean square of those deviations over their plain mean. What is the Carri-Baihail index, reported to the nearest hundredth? 0.13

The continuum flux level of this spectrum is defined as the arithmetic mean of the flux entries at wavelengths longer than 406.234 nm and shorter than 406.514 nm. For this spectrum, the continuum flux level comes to 4.89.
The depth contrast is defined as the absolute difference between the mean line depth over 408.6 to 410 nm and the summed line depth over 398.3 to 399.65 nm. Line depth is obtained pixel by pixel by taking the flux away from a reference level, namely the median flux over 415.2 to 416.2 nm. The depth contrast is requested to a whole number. 12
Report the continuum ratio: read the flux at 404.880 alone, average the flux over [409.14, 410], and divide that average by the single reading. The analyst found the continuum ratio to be 1.09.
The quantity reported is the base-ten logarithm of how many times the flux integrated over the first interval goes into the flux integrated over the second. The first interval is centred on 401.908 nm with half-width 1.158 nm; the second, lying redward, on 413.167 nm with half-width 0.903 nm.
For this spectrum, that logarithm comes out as -0.10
